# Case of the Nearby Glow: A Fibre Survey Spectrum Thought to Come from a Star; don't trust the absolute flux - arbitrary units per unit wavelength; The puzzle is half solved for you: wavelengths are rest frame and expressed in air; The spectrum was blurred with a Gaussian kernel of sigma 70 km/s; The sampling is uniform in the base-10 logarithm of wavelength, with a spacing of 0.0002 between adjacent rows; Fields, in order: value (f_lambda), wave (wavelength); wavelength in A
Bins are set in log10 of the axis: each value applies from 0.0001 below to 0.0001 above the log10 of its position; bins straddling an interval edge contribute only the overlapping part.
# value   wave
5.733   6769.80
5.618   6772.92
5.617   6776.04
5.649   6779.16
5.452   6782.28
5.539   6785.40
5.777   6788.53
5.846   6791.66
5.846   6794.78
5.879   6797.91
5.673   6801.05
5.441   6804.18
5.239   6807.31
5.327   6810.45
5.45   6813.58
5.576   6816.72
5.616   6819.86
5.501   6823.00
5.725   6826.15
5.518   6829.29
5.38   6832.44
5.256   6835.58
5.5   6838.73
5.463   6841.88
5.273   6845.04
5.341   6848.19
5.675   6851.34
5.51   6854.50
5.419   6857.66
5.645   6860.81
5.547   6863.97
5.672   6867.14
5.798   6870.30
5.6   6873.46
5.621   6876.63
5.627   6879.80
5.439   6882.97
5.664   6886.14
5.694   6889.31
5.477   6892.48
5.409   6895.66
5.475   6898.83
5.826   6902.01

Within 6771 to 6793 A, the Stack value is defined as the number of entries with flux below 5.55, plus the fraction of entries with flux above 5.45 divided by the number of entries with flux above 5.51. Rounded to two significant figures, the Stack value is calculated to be 2.2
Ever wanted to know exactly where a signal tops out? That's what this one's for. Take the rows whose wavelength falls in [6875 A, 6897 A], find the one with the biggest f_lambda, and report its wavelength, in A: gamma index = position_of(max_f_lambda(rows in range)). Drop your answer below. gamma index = 6889.31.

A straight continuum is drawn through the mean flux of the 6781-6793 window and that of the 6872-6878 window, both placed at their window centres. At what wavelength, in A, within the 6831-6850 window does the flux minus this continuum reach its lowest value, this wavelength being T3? 6835.58 A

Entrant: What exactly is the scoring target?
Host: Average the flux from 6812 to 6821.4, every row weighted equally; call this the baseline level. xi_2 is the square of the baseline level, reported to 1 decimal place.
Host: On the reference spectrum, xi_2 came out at 30.8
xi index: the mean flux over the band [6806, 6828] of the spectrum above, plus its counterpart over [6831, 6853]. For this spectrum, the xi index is 10.9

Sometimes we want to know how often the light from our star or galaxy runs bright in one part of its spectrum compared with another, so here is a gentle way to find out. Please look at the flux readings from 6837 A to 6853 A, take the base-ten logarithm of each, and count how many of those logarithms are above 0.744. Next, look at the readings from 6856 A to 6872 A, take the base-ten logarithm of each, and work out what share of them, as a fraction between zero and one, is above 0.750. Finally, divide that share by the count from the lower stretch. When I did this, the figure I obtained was 0.60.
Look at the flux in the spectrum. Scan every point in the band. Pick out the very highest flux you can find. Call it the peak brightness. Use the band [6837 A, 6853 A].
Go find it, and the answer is 5.675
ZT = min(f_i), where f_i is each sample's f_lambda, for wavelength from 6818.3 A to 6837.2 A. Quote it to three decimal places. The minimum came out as 5.256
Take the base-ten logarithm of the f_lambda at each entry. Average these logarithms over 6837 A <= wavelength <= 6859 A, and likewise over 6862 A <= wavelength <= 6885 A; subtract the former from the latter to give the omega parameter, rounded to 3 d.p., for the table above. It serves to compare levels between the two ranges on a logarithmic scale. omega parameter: 0.013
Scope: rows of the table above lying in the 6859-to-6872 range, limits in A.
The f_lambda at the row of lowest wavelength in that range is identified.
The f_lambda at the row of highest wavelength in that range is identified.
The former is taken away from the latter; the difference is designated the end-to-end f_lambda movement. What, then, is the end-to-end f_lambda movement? 0.2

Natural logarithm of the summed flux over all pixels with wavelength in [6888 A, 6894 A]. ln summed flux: 2.41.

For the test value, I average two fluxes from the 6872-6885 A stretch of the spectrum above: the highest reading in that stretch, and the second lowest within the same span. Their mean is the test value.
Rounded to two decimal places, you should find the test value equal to 5.61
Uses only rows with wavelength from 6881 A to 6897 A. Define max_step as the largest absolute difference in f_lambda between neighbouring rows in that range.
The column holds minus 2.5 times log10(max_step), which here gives 1.62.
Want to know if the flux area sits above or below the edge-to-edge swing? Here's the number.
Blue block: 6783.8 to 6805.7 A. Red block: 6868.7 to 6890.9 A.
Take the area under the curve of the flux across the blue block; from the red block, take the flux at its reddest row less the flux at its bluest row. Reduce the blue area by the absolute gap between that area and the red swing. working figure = -0.10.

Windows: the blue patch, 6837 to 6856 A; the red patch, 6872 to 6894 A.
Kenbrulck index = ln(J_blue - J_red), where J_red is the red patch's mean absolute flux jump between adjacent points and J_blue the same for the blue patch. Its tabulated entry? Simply -3.12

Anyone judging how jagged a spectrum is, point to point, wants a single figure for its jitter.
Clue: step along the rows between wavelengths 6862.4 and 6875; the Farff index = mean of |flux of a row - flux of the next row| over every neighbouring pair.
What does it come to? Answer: 0.150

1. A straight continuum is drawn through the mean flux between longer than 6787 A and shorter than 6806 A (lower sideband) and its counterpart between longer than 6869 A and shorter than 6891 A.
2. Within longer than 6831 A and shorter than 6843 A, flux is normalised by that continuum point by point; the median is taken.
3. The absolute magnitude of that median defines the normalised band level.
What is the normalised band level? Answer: 0.953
